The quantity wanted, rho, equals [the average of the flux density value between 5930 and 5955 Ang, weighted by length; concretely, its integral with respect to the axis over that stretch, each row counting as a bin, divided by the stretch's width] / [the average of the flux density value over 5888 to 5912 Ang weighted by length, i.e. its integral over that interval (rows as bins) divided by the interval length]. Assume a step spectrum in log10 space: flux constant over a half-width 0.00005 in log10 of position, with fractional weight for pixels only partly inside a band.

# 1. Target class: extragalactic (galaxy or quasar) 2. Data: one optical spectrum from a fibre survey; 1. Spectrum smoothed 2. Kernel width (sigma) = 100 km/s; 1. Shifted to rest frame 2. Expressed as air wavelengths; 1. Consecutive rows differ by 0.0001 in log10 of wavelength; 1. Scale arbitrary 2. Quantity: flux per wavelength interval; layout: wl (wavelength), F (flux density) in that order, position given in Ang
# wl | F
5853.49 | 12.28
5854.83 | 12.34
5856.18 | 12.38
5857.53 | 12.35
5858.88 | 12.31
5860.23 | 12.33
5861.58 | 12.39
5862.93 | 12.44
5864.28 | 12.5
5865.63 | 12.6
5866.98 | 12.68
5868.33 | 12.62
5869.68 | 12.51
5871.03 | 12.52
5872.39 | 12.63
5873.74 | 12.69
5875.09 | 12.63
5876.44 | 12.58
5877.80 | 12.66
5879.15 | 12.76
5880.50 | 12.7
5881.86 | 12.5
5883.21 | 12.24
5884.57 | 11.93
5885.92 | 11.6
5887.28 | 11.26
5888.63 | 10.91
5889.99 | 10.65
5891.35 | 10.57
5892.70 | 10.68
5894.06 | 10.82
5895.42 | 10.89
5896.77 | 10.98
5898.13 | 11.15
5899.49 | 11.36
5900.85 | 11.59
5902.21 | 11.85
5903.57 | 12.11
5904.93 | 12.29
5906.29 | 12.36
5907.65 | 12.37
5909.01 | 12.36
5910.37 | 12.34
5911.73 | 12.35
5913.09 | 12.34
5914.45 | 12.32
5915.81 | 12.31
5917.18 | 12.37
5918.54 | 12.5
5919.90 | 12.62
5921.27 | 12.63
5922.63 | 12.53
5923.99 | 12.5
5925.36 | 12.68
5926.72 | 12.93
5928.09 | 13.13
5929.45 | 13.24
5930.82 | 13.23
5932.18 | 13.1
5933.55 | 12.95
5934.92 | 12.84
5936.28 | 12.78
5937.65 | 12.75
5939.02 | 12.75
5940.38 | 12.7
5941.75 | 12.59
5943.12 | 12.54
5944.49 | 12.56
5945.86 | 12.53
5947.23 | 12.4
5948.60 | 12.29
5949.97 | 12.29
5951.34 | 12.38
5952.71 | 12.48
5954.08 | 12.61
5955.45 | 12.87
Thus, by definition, 1.10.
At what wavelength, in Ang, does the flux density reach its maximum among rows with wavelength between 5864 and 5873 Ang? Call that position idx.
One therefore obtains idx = 5866.98 Ang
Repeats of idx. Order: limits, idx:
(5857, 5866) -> 5865.63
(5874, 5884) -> 5879.15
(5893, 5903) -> 5902.21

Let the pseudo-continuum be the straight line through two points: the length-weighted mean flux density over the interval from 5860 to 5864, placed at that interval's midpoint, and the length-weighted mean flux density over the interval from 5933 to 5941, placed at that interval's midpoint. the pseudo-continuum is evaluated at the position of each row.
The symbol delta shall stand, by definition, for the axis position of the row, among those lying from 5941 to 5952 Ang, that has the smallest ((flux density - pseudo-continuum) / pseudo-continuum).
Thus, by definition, 5949.97 Ang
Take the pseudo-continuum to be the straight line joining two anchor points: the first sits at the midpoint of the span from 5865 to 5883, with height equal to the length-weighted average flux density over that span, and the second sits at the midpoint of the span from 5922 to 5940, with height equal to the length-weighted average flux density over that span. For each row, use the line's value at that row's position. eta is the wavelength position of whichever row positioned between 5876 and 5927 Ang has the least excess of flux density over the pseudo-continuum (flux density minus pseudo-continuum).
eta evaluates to 5891.35 Ang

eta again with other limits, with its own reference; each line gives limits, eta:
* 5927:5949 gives 5948.60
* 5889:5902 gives 5891.35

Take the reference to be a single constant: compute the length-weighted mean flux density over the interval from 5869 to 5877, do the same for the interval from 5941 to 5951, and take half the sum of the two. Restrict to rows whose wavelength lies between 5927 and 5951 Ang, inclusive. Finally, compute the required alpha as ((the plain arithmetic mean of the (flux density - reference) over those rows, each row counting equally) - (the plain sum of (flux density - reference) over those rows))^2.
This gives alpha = 13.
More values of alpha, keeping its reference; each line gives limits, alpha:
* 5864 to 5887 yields 0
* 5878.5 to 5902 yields 296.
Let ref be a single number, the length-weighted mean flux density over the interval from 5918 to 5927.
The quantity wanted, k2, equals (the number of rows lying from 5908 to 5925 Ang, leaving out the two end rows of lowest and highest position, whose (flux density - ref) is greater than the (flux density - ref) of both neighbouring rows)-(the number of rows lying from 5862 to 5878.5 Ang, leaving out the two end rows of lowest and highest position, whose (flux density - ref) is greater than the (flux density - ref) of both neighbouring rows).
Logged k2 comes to 0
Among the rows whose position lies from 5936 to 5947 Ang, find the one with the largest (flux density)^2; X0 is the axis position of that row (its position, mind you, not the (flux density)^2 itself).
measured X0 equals 5936.28 Ang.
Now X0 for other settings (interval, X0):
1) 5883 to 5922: 5921.27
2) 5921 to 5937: 5929.45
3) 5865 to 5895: 5879.15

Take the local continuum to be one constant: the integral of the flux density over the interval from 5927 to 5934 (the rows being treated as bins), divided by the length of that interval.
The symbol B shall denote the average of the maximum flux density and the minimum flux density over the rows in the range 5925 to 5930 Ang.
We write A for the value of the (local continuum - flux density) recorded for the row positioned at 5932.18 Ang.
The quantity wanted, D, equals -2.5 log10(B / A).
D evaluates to -7.1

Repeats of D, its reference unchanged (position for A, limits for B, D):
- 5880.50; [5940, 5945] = -3.7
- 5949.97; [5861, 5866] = -2.9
